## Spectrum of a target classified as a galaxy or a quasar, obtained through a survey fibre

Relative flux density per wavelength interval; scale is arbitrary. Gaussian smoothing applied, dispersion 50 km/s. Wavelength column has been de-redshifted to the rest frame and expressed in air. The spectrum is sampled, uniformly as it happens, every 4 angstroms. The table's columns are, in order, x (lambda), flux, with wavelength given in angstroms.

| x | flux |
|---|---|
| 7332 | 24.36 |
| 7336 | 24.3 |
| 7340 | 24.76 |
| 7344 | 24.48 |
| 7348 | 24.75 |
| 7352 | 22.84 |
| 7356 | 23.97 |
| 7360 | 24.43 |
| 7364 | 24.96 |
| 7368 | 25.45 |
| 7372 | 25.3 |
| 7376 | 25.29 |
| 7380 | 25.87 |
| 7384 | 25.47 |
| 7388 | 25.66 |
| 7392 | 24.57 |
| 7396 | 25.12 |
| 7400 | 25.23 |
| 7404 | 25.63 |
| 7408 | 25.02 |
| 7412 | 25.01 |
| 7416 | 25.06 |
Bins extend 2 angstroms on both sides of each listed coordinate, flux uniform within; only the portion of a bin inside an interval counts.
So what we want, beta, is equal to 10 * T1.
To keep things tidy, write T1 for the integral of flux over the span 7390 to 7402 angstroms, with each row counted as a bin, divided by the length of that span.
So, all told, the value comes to 249.7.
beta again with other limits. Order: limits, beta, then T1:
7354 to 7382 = 250.4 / 25.0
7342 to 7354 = 240.2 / 24.0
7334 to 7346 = 245.1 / 24.5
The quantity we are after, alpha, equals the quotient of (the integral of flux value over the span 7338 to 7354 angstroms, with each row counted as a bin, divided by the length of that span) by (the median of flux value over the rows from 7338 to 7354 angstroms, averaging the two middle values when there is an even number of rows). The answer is 0.98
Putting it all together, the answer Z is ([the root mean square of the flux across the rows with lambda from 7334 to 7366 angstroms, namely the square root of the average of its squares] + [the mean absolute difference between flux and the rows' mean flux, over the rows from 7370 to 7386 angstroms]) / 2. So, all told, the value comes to 12.3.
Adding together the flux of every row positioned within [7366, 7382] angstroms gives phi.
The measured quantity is 102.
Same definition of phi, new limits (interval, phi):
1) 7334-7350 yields 98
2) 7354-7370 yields 99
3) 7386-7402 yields 101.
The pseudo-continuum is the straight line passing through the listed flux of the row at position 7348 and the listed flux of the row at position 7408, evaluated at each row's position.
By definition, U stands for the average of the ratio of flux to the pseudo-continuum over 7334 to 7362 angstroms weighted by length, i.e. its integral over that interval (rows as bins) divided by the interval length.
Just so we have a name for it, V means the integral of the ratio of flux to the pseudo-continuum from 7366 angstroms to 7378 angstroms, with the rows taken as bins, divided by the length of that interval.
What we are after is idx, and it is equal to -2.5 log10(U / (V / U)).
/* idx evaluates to 0.07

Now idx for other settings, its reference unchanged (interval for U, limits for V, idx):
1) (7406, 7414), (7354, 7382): 0.01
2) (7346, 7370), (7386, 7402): 0.04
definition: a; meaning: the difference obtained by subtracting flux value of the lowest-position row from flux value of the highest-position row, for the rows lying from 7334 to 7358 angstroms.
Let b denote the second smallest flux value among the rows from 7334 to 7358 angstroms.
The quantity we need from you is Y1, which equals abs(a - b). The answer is 24.3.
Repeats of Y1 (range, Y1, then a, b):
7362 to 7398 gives 24.8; 0.2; 24.96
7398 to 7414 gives 25.2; -0.2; 25.02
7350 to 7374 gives 21.5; 2.5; 23.97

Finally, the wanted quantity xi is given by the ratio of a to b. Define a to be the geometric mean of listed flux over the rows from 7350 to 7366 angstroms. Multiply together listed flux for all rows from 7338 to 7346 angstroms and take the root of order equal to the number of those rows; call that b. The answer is 0.98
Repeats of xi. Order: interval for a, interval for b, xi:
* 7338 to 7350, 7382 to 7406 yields 0.98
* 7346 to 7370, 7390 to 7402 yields 0.98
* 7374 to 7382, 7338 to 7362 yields 1.06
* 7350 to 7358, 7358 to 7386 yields 0.93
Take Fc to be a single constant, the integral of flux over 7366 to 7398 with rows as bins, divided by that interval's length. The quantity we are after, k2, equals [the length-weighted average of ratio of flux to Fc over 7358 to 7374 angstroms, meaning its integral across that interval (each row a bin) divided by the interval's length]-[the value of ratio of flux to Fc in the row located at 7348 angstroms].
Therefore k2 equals 0.01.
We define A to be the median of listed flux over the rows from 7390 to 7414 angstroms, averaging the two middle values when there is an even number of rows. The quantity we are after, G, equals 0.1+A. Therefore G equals 25.2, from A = 25.1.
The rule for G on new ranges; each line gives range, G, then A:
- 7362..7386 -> 25.5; 25.4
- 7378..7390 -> 25.8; 25.7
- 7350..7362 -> 24.1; 24.0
